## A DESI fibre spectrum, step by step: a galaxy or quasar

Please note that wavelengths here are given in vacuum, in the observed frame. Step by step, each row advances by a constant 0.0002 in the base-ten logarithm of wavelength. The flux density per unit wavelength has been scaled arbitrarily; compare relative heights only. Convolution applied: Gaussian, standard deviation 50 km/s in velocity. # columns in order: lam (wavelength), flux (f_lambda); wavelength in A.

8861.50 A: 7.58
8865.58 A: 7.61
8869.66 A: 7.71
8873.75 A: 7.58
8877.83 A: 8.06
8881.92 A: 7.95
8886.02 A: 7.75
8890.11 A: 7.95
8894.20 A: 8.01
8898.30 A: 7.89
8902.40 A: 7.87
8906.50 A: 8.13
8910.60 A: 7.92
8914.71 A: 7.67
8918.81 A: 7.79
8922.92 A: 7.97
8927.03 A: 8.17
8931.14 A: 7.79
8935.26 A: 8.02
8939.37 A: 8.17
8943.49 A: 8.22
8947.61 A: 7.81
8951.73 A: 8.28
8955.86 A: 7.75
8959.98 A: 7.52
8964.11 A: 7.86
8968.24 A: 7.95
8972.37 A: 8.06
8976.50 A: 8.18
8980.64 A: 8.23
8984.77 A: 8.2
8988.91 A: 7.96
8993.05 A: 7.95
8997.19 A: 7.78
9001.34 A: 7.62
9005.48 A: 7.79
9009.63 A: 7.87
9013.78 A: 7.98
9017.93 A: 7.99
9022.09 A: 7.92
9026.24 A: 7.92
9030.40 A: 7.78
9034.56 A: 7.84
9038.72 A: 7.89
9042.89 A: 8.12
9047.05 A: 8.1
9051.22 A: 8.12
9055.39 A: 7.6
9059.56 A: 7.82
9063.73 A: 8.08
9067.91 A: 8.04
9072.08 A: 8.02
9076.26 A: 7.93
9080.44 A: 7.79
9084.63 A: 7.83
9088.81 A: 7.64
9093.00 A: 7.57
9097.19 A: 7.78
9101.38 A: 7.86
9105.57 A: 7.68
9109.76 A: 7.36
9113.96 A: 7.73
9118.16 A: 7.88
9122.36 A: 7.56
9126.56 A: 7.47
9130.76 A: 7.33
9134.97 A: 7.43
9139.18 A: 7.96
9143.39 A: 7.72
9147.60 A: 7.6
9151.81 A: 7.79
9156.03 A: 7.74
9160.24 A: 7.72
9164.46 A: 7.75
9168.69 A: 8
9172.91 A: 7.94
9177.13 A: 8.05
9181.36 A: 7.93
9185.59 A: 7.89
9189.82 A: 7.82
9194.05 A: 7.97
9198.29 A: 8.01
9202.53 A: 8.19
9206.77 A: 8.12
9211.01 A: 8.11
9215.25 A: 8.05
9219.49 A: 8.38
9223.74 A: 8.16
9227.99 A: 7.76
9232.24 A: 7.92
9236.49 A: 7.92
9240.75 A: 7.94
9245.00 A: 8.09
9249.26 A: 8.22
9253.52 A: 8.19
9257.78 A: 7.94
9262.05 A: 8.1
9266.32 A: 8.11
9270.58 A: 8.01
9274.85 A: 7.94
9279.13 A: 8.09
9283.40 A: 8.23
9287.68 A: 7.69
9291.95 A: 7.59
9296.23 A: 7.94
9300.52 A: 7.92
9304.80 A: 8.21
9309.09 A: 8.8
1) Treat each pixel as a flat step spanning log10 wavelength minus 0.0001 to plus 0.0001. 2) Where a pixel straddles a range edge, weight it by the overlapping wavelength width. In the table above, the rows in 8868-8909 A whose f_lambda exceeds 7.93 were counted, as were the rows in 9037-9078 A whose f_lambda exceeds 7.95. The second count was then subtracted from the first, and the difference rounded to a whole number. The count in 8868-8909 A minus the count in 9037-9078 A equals -1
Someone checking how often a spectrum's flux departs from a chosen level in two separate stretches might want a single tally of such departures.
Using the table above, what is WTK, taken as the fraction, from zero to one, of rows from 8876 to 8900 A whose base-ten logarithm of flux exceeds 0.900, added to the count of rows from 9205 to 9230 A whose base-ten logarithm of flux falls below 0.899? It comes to 1.7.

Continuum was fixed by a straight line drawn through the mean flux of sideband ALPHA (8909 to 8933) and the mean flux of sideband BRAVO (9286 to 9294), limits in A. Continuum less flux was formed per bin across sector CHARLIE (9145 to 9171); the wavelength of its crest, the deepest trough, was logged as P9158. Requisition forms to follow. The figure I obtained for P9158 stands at 9147.60 A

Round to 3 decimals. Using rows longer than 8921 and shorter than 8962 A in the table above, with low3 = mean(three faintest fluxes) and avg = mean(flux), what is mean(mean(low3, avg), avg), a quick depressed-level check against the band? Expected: 7.899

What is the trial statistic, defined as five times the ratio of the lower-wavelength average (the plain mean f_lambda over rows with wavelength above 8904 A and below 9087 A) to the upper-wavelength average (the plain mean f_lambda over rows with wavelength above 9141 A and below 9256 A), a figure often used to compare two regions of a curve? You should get 4.99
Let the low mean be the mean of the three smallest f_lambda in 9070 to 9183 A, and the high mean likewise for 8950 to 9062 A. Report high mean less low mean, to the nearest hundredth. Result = 0.21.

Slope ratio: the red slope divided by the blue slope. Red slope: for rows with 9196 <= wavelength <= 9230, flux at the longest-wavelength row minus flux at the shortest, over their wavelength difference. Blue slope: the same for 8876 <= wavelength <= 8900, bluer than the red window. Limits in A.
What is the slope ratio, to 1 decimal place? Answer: 1.0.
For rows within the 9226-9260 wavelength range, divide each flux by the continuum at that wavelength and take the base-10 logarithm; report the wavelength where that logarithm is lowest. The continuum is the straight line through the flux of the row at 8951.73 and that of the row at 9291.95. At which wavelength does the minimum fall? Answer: 9227.99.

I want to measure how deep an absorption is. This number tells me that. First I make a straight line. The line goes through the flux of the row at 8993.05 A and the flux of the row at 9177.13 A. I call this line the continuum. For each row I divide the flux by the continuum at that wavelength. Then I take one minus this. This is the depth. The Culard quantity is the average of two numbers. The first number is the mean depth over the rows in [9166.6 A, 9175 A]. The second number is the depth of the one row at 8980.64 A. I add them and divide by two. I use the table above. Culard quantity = -0.013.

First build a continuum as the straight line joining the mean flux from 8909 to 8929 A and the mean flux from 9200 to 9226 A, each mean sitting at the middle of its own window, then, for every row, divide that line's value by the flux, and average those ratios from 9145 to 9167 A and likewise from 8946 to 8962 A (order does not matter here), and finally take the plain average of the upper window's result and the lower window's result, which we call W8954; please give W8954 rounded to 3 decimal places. 1.032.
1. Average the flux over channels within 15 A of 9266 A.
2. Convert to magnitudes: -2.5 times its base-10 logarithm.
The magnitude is -2.265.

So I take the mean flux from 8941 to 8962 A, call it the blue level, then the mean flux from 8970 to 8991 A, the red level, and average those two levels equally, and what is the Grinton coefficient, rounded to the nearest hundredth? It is 8.02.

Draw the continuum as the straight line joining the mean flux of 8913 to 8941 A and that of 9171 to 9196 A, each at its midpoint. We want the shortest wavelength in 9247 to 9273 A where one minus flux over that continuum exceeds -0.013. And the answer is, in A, 9257.78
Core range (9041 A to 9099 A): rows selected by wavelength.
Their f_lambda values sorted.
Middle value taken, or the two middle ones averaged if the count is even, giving 7.88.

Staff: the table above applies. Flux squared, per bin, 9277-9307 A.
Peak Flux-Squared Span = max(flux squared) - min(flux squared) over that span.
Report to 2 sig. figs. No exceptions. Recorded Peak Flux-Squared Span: 10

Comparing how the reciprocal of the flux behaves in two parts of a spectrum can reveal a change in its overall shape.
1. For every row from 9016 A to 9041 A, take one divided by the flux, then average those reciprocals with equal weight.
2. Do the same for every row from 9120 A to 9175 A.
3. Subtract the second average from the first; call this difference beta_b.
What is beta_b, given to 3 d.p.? -0.003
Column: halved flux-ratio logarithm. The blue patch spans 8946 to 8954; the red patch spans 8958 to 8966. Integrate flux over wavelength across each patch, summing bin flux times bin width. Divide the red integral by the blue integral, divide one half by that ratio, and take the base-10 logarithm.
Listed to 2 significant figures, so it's -0.28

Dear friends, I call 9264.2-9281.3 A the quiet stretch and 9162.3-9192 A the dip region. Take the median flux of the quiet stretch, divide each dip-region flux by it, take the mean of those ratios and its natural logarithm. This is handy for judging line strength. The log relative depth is -0.017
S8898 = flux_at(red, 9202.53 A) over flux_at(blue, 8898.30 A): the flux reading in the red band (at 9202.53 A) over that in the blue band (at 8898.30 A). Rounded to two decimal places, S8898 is 1.04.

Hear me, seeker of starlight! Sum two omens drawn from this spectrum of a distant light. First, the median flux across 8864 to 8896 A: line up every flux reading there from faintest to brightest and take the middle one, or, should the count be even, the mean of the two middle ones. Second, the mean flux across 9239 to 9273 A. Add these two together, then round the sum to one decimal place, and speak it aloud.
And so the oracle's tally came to 15.9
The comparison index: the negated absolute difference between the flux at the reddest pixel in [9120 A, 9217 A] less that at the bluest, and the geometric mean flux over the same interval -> -7.34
